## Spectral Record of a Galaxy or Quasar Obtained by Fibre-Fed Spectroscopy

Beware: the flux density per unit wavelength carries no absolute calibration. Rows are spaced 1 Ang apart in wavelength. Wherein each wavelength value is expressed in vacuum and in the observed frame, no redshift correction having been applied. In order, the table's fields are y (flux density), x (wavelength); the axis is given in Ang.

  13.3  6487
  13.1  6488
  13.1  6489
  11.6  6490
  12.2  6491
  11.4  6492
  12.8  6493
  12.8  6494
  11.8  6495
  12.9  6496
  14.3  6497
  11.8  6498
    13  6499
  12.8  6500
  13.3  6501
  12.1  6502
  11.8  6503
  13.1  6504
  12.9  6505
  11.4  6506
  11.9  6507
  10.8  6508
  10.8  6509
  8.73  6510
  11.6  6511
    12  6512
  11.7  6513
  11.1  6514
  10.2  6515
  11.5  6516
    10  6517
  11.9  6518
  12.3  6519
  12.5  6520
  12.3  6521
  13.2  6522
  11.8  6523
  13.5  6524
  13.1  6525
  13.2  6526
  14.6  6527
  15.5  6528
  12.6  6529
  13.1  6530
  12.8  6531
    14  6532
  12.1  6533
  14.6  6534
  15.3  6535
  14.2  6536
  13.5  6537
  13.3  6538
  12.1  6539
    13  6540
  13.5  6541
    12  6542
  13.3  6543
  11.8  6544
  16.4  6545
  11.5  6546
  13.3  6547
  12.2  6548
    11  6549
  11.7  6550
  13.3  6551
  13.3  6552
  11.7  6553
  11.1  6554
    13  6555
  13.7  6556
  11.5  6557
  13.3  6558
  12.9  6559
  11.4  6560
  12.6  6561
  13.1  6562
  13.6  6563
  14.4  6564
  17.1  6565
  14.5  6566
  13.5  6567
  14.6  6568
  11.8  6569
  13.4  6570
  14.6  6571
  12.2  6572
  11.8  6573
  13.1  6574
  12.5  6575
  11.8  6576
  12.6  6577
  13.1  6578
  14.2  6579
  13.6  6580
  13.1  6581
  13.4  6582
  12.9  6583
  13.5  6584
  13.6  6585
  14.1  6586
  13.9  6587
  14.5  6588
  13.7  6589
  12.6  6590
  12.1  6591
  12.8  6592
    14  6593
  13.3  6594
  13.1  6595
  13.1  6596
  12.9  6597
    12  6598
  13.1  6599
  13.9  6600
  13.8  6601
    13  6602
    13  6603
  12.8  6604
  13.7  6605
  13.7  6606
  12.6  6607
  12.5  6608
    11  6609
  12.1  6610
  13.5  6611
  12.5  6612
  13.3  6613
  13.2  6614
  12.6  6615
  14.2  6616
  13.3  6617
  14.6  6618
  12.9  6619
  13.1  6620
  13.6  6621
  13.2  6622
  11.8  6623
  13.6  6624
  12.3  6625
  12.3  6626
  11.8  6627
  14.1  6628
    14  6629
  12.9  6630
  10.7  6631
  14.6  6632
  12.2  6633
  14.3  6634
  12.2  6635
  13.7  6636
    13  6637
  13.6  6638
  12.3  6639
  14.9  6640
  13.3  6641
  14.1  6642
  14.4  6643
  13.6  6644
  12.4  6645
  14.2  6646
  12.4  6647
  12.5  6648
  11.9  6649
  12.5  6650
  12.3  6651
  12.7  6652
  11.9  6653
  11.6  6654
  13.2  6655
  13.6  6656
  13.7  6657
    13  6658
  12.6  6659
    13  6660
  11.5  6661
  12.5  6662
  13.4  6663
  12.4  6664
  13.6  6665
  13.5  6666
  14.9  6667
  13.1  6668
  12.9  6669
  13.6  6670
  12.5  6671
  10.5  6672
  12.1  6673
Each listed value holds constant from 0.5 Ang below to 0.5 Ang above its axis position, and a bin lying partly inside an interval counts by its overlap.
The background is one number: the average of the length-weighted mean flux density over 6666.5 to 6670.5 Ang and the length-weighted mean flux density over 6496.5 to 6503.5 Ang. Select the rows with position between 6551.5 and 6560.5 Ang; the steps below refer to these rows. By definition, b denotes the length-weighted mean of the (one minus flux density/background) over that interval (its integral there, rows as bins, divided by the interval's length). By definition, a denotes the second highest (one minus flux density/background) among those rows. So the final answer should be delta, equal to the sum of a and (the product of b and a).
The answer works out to 0.14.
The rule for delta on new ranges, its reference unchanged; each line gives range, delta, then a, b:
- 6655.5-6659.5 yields 0.01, 0.013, 0.00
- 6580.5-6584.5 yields 0.01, 0.006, 0.00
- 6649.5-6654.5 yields 0.10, 0.097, 0.07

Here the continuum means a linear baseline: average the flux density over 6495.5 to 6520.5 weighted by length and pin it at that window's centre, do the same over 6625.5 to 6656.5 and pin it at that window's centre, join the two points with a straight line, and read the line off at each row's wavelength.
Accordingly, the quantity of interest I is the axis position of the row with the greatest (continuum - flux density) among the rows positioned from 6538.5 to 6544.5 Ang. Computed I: 6544 Ang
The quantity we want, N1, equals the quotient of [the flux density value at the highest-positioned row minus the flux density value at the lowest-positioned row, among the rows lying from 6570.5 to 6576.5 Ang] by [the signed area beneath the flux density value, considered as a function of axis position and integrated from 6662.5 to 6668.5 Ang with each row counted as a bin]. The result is -0.035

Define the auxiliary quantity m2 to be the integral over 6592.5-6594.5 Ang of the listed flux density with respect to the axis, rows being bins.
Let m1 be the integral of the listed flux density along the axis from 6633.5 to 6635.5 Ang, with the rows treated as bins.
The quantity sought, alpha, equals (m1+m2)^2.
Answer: 2894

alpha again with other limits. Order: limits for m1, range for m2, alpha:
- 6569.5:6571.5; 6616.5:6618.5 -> 3125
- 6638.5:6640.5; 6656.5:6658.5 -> 2905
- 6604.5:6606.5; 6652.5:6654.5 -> 2591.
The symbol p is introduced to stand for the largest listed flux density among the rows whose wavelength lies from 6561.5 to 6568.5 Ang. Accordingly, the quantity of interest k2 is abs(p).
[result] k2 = 17.1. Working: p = 17.1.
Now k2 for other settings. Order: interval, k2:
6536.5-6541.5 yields 13.5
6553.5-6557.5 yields 13.7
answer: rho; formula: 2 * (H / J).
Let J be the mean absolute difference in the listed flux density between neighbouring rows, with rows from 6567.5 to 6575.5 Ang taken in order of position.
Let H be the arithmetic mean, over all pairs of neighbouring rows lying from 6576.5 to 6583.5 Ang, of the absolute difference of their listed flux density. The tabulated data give 0.8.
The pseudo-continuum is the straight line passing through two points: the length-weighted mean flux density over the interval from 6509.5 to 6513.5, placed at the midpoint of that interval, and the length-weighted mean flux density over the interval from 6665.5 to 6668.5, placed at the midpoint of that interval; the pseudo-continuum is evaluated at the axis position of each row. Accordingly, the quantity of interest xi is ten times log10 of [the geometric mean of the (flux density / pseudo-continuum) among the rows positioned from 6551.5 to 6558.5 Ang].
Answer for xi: 0.24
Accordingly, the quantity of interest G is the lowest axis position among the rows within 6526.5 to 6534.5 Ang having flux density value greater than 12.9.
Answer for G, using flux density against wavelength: 6527 Ang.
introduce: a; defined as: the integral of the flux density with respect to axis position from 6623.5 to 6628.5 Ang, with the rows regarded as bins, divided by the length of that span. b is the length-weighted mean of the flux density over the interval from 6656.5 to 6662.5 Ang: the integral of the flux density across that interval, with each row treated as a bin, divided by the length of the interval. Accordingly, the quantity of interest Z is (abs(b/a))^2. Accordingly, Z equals 0.98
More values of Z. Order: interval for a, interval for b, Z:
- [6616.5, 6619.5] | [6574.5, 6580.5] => 0.91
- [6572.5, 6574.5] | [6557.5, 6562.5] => 1.03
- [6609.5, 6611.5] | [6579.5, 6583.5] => 1.07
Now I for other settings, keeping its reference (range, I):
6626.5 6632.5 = 6631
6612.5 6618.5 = 6615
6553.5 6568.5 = 6554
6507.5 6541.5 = 6510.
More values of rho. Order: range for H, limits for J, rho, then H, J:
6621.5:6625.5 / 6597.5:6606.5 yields 6.2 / 1.50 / 0.49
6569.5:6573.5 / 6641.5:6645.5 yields 3.5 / 1.33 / 0.77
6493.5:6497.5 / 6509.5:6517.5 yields 2.1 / 1.17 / 1.12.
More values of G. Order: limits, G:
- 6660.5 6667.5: 6663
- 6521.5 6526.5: 6522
